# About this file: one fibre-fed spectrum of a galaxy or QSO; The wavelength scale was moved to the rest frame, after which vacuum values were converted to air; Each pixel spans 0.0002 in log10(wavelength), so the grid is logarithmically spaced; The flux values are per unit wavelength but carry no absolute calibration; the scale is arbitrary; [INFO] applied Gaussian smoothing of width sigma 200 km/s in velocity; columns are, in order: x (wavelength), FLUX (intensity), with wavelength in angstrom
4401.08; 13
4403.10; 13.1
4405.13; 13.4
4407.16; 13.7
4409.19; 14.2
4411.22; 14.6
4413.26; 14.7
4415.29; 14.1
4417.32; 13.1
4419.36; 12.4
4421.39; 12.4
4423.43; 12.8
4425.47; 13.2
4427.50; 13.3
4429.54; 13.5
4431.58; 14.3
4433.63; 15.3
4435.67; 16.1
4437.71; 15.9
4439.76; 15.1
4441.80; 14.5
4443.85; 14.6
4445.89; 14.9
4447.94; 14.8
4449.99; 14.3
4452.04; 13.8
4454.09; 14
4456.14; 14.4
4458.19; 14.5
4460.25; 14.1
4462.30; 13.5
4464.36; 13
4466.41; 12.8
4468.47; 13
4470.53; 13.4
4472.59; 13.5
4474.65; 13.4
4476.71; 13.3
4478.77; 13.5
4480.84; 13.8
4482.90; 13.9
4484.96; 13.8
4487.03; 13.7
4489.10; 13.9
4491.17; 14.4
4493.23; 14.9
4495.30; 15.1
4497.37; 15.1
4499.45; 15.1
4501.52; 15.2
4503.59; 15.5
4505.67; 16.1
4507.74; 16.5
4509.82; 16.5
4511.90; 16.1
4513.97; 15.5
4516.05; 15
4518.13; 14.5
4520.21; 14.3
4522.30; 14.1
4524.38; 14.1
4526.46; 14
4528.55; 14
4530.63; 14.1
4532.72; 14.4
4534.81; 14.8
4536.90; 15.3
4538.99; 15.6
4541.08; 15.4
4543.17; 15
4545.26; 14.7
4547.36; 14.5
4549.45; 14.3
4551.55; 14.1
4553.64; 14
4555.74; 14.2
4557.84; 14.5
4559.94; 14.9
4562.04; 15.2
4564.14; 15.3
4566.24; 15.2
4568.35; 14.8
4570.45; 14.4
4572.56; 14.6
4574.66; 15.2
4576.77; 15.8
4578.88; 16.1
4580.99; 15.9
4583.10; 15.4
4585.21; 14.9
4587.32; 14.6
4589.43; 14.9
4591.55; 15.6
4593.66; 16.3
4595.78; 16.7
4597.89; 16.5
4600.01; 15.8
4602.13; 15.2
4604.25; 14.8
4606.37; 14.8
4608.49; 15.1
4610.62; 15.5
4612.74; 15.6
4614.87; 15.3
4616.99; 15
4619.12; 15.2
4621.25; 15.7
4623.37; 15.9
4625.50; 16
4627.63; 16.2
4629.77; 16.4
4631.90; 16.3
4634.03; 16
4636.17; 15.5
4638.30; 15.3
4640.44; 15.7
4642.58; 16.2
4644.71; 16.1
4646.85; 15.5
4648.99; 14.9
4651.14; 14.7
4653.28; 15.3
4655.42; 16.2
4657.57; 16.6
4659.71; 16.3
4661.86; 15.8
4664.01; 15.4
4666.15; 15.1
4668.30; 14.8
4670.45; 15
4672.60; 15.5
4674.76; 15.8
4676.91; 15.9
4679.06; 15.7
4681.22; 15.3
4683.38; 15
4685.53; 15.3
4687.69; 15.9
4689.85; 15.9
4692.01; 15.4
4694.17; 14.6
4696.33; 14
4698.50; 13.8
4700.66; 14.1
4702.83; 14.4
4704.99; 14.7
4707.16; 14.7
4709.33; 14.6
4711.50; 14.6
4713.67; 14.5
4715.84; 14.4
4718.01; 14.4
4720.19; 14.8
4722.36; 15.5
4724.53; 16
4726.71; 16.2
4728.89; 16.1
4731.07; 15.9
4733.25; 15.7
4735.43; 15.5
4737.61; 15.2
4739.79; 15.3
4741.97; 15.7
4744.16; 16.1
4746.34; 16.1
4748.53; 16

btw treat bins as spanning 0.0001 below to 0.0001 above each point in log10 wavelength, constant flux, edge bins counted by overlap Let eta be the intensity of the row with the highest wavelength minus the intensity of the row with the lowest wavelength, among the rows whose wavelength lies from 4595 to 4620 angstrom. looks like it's -1.5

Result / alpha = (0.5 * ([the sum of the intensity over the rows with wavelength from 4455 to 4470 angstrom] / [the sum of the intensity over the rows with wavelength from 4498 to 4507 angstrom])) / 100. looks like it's 0.008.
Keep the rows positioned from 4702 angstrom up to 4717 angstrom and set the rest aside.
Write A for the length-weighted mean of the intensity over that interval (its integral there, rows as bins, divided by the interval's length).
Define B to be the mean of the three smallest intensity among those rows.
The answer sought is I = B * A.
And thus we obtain 210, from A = 14.6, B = 14.4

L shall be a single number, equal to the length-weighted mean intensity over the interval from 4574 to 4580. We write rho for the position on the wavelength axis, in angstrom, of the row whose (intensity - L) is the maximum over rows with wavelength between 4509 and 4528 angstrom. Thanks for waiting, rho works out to 4509.82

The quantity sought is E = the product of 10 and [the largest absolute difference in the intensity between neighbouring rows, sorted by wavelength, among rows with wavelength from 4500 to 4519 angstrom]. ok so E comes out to 6.0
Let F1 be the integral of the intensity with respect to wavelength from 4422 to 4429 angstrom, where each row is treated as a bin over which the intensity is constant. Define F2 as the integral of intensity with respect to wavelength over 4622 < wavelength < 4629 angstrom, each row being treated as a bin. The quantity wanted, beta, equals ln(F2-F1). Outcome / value 3.0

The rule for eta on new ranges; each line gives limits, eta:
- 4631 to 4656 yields -0.1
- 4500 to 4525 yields -1.1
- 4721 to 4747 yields 0.6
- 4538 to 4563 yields -0.4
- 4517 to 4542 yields 0.9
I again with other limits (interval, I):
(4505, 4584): 209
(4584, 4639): 230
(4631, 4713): 214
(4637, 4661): 235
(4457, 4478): 174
